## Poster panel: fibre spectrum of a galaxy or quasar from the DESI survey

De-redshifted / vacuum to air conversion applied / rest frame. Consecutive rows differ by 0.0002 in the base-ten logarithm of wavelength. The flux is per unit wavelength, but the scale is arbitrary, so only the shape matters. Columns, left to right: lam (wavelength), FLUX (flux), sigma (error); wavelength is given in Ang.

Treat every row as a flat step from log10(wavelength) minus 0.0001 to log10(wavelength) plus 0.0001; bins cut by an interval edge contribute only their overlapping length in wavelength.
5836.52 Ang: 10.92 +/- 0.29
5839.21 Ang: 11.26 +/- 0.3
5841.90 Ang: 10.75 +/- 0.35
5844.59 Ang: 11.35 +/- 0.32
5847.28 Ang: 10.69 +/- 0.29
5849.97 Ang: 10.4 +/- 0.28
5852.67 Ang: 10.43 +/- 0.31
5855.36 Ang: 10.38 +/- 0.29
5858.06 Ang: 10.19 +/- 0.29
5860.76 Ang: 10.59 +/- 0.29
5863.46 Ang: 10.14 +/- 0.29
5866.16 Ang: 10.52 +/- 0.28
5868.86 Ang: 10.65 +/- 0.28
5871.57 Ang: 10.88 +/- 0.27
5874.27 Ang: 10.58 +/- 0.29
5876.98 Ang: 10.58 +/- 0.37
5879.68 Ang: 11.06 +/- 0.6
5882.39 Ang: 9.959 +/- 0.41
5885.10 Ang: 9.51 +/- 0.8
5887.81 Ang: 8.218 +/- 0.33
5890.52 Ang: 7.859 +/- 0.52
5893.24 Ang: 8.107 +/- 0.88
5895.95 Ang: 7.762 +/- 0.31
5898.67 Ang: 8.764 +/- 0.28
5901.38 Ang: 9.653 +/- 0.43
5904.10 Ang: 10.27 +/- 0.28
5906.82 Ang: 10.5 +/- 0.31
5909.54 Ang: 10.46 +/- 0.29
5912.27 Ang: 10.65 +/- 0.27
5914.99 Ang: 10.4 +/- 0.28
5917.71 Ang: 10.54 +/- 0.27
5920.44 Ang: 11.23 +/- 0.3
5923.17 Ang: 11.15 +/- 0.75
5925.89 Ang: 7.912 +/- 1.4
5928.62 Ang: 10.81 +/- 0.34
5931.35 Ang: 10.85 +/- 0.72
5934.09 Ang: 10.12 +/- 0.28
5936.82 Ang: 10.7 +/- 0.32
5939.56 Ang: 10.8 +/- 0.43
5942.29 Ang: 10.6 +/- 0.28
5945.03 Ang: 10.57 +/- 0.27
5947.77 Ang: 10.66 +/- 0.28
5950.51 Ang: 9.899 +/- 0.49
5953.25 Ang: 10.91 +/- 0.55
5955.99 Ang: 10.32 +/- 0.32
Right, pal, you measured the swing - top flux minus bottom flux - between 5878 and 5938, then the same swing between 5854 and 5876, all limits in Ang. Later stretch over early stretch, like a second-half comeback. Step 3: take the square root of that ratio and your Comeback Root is 2.2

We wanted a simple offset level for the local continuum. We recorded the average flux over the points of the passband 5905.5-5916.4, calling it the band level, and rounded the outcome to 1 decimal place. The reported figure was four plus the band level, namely 14.5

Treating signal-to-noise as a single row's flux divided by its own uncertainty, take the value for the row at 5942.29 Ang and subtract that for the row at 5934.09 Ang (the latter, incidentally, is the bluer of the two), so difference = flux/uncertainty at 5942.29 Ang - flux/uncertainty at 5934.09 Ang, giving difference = 2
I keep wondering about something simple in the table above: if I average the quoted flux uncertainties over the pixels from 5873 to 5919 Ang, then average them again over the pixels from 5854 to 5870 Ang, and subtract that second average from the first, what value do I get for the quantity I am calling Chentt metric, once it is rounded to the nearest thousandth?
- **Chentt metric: 0.120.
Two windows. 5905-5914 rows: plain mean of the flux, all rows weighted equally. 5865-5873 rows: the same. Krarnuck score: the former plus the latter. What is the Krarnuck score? 21.2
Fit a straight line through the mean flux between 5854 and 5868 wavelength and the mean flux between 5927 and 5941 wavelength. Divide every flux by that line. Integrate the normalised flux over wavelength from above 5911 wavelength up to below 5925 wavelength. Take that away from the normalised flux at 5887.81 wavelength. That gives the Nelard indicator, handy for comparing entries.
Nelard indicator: -13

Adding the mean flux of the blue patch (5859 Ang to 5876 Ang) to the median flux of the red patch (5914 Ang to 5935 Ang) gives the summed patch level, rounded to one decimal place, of 21.2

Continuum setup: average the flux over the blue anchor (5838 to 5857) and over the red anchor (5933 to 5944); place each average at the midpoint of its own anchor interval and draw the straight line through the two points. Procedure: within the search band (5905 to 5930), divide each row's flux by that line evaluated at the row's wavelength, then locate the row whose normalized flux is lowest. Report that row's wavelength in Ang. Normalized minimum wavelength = 5925.89 Ang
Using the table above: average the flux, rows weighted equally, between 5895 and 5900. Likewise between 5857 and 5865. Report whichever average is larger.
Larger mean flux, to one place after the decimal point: 10.3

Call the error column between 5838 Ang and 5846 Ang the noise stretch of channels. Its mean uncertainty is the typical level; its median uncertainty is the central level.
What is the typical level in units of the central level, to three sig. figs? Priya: 1.01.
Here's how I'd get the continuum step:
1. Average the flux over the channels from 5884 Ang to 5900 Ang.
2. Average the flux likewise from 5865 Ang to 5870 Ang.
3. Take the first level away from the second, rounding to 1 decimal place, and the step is 2.2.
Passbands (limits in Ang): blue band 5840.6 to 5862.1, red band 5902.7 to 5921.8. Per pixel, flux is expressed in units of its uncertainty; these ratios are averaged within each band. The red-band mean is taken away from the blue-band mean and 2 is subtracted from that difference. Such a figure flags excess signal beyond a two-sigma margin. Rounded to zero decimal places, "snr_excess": -4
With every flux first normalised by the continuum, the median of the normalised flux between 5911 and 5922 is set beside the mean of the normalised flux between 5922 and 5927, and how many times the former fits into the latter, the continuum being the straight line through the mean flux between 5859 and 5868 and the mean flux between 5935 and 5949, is 0.90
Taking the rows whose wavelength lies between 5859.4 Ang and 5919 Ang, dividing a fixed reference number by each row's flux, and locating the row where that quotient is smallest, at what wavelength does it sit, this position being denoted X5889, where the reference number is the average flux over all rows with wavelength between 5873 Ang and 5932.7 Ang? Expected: 5879.68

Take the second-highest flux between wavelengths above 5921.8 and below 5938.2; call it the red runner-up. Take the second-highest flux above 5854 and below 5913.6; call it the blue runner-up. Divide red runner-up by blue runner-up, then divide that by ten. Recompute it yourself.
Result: 0.100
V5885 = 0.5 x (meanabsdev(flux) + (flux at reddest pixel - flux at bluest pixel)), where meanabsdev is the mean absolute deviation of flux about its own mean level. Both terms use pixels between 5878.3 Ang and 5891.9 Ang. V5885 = -1.1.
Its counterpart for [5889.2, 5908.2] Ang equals 1.8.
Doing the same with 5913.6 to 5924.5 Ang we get 0.6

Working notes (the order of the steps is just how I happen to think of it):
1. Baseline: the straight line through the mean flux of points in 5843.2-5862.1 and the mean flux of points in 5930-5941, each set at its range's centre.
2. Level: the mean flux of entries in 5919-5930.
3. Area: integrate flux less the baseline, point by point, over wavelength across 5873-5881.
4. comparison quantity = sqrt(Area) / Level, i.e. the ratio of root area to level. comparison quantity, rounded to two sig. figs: 0.11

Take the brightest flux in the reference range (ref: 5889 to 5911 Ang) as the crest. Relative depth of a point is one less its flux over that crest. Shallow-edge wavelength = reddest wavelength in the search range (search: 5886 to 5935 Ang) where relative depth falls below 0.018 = 5931.35 Ang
